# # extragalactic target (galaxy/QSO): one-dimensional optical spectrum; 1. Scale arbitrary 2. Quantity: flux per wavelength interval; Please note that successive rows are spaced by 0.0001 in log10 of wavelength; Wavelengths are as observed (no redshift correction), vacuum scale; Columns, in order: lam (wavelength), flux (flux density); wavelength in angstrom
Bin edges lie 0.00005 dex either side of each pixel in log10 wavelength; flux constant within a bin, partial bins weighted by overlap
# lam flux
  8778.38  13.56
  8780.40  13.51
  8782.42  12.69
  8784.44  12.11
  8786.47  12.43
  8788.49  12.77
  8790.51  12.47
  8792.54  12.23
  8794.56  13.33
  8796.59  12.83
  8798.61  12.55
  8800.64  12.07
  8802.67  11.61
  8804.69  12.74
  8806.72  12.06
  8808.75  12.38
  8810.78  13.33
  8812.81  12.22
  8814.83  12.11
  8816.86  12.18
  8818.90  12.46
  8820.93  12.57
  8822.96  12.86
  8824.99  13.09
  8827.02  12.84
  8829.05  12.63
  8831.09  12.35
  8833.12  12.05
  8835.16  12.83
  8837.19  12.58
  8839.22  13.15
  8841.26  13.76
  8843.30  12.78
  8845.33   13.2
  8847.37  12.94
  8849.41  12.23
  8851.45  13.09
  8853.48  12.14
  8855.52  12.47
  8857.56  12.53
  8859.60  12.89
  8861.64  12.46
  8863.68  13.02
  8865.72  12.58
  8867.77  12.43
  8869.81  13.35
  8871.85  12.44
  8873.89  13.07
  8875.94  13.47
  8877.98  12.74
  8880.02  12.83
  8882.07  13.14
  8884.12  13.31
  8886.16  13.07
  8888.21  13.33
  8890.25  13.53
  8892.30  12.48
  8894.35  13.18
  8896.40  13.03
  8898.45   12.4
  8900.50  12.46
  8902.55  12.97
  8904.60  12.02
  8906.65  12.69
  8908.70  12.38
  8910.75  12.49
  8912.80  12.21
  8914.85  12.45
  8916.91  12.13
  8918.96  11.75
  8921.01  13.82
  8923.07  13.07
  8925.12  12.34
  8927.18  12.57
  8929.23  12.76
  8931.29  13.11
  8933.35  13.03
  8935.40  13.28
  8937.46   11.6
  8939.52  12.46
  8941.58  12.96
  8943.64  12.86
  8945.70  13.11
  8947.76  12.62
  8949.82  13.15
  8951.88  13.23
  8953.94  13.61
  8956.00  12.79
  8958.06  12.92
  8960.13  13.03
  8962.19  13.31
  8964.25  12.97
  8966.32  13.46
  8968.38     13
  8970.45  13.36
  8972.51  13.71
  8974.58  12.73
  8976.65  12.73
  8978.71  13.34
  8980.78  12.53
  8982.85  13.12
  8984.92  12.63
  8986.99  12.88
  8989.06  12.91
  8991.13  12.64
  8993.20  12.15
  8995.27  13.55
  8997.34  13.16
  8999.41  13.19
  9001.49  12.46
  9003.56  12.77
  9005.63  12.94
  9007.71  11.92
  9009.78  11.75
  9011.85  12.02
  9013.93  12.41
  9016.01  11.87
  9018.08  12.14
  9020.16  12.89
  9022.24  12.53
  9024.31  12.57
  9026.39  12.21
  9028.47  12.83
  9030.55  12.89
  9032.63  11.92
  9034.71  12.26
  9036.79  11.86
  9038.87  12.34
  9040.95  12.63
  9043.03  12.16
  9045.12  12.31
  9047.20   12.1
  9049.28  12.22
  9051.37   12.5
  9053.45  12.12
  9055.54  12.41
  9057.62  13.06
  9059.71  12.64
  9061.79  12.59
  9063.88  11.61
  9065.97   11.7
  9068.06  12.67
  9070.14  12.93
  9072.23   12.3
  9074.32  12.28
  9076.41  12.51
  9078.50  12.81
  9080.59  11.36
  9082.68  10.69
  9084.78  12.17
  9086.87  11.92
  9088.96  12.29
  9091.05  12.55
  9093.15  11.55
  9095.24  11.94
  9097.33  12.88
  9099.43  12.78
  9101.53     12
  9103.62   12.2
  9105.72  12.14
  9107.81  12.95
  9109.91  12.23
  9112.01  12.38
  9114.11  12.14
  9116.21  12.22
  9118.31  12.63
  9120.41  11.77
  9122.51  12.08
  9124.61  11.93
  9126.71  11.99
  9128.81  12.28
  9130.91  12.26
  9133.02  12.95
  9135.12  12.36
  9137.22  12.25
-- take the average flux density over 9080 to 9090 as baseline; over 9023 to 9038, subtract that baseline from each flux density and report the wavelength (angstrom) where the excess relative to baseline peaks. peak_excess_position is 9030.55 angstrom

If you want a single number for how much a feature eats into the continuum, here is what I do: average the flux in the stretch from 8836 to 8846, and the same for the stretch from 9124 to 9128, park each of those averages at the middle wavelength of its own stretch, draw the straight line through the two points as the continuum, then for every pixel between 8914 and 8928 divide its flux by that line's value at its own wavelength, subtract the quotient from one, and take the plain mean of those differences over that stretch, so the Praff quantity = 0.015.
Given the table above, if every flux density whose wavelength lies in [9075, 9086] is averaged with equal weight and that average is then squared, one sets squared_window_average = 142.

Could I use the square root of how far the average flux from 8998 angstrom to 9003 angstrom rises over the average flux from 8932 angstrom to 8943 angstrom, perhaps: 0.4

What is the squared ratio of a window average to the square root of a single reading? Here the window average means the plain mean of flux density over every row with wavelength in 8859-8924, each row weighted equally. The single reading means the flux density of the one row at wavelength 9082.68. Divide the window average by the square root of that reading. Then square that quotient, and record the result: 15.3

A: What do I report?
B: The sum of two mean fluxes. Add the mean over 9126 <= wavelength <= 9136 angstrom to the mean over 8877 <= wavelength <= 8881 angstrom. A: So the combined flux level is 25.2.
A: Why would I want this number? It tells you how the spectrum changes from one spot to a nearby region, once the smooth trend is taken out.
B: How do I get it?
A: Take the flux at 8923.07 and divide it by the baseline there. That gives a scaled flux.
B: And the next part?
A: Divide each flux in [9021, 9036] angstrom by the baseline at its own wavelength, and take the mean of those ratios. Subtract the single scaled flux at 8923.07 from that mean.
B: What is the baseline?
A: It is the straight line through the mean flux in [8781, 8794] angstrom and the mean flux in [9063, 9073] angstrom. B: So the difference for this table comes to -0.04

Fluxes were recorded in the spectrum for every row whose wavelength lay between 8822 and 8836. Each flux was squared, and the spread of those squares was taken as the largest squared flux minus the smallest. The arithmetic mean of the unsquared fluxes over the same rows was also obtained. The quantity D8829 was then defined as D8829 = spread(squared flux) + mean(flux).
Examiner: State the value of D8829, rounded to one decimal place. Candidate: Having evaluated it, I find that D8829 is 38.8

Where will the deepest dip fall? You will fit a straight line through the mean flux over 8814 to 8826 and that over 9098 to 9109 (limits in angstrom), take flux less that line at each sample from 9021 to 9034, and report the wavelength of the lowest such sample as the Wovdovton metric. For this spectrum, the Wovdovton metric 9032.63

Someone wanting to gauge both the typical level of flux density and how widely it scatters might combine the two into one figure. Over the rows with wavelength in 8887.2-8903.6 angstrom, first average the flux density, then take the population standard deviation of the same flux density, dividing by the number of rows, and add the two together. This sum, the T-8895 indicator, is 13.3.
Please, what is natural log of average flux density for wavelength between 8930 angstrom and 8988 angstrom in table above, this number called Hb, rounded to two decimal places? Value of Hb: 2.56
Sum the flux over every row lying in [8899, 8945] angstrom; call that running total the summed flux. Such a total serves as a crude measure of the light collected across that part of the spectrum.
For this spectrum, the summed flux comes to 277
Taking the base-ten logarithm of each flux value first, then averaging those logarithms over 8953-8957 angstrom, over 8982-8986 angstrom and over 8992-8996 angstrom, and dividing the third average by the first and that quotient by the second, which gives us 0.891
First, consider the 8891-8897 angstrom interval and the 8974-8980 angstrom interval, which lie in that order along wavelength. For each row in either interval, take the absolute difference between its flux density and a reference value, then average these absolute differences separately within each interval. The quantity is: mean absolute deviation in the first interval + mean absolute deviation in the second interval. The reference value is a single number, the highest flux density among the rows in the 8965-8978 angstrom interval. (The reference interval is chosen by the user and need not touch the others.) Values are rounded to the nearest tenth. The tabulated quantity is 1.6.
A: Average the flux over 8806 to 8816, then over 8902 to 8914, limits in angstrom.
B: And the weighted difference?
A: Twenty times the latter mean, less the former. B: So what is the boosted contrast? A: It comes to 237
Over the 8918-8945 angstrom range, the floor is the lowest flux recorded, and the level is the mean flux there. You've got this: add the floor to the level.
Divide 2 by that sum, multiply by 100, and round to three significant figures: 8.22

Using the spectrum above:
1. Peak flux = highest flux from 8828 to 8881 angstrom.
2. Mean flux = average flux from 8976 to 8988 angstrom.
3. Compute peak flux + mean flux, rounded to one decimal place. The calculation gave 26.6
